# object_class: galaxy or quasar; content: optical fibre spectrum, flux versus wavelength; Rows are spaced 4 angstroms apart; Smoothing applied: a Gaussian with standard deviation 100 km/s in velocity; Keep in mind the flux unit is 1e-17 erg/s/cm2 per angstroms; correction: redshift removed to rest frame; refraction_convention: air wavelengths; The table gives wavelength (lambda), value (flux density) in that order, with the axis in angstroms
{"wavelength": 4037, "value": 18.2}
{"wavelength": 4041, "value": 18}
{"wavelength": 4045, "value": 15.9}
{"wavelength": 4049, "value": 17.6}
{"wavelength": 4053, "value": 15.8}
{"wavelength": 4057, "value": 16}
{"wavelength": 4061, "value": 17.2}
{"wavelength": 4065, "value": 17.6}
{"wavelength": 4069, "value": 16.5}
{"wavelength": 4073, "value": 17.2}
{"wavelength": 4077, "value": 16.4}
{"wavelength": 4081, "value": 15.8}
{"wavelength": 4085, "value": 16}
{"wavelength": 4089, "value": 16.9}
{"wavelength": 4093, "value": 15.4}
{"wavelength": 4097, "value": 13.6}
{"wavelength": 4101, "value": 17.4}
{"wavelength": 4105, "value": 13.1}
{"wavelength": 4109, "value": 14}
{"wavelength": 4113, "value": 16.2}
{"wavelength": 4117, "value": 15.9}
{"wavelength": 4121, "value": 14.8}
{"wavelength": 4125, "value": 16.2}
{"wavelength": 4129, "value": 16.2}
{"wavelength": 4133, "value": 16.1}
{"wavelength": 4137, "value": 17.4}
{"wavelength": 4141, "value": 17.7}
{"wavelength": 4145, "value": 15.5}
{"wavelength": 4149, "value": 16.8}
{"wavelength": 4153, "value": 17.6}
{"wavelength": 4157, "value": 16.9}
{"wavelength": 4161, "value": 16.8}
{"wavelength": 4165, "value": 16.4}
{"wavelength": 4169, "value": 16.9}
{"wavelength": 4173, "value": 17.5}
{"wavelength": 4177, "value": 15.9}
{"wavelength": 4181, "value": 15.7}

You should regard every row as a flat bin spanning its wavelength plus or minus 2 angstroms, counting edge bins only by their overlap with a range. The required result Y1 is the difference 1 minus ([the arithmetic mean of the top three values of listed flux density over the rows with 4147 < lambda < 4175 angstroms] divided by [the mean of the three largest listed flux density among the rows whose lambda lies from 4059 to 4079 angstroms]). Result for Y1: 0.00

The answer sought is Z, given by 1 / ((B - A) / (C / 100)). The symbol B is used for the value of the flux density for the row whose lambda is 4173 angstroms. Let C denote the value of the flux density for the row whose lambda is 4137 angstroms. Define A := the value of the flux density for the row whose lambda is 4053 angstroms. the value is 0.10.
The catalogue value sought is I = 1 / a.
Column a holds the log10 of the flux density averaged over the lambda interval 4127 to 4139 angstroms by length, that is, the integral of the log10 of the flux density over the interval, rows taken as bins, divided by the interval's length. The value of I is 0.820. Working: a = 1.22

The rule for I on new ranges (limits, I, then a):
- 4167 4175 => 0.809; 1.24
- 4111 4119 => 0.830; 1.21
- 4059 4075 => 0.811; 1.23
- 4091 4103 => 0.842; 1.19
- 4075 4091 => 0.826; 1.21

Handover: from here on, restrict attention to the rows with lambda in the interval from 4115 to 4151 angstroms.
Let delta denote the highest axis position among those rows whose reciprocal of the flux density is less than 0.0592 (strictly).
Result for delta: 4141 angstroms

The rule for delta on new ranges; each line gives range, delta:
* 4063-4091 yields 4089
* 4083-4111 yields 4101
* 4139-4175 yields 4173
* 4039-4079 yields 4073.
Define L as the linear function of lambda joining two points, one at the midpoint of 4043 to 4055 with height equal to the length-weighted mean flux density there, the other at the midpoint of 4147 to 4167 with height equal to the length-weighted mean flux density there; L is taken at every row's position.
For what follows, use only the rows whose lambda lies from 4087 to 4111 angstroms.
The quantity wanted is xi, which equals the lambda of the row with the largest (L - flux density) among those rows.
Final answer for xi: 4105 angstroms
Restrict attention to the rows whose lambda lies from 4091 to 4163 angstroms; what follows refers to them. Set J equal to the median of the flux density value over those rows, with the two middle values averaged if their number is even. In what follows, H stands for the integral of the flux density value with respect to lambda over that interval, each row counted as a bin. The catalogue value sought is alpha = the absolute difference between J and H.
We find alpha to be 1134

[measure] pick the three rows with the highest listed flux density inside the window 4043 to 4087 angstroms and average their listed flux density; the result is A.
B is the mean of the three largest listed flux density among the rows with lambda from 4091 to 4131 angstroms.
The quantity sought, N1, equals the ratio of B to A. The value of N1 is 0.95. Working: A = 17.5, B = 16.6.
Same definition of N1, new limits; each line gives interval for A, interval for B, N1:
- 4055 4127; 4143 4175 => 1.00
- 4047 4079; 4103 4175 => 1.01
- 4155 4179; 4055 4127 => 1.02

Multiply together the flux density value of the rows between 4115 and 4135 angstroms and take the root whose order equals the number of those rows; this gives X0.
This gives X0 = 15.8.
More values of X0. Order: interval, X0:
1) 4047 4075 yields 16.8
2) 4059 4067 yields 17.4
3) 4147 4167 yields 16.9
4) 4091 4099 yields 14.5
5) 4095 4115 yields 14.8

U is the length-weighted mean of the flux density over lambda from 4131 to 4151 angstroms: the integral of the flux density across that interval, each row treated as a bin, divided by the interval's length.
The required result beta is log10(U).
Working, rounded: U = 16.70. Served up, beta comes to 1.22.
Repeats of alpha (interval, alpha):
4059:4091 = 518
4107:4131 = 357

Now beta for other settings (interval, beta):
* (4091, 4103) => 1.19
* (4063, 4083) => 1.22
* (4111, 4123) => 1.19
